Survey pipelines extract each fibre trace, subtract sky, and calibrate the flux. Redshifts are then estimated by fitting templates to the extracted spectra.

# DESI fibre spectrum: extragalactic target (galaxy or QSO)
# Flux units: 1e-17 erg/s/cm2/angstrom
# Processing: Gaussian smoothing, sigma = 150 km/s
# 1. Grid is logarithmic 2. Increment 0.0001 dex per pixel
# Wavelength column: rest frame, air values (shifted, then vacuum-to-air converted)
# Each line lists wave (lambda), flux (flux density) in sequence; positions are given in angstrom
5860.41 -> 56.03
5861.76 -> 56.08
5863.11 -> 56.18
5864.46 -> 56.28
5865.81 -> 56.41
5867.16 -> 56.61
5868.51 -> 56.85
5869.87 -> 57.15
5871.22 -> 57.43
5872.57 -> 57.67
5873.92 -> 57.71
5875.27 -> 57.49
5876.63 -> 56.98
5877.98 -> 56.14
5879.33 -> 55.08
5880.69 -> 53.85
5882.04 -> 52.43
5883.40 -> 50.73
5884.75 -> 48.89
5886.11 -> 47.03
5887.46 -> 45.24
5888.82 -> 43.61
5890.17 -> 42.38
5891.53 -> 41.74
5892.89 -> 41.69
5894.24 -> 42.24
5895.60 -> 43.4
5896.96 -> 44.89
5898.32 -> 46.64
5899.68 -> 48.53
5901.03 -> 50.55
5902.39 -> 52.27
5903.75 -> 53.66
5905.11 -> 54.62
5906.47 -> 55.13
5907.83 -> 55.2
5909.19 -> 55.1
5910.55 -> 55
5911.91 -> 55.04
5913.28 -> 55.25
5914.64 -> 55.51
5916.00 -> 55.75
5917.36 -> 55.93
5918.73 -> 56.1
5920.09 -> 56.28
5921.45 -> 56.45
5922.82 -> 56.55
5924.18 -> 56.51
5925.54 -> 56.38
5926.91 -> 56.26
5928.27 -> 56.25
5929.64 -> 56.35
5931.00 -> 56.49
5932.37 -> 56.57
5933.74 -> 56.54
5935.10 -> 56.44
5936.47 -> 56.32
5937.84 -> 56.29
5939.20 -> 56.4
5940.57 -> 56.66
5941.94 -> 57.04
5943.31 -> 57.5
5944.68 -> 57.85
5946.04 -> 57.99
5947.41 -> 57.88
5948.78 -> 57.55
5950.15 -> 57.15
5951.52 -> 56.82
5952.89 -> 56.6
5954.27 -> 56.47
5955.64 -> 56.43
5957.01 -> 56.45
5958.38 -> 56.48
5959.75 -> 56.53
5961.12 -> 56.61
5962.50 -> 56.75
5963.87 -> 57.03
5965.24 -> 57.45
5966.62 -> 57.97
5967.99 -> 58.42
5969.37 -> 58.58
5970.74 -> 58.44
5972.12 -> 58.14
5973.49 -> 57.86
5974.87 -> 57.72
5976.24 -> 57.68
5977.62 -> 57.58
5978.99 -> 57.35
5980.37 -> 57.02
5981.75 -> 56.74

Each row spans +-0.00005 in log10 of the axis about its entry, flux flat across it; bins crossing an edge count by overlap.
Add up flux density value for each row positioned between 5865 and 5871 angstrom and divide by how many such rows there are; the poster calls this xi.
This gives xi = 57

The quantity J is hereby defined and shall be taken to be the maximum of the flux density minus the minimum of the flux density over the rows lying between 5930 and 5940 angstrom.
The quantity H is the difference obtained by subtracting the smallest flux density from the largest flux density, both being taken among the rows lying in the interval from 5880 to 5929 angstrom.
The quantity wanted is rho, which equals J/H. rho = 0.0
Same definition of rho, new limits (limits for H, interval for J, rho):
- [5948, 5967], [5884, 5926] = 9.6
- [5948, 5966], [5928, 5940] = 0.3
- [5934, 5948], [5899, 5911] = 3.9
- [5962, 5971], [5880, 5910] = 7.4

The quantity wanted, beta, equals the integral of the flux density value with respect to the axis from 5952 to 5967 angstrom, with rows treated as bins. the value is 851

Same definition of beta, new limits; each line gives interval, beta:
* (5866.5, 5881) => 822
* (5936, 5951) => 858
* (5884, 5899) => 666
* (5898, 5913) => 796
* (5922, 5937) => 846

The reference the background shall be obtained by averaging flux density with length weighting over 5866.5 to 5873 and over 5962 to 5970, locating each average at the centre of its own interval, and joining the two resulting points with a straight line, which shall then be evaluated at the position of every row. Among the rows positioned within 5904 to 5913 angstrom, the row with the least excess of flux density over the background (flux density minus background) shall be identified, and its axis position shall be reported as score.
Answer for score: 5905.11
